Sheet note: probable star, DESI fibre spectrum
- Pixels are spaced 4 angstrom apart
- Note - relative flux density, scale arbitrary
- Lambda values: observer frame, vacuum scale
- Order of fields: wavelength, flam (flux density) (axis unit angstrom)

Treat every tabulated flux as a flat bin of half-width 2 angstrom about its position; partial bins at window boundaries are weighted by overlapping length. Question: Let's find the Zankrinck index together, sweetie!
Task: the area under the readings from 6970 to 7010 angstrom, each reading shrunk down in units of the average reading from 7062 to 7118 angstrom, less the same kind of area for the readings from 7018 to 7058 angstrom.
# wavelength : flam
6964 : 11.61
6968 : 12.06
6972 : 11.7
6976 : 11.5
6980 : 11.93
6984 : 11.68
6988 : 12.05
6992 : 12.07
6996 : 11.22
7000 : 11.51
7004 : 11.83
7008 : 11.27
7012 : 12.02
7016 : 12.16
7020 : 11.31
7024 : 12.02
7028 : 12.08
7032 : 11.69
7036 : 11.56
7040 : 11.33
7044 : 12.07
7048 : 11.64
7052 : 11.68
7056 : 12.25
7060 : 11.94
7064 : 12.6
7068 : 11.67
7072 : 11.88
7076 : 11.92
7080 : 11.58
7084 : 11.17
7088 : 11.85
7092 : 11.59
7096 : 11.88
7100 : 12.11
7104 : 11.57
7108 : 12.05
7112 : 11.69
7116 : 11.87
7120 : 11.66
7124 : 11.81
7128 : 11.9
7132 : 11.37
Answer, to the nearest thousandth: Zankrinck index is -0.295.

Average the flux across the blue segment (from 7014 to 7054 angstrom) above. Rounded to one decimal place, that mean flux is 11.8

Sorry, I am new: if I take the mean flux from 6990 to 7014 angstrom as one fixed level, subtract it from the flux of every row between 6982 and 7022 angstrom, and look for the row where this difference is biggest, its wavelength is 7016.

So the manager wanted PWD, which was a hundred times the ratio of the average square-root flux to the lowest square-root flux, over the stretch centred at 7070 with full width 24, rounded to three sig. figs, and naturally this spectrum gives 101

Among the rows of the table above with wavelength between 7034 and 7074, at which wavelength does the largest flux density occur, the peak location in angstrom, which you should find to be 7064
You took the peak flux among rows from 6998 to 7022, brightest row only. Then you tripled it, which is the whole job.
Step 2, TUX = 36.5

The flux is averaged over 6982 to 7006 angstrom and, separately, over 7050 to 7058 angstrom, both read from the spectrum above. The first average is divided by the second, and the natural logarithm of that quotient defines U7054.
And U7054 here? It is -0.020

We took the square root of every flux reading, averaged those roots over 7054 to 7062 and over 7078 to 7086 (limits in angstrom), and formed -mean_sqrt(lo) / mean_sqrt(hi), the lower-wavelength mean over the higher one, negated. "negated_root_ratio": -1.03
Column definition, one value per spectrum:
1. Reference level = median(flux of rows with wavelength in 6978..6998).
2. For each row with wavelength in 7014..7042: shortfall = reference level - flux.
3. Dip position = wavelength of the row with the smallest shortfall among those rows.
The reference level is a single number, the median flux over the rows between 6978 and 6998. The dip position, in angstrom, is 7016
